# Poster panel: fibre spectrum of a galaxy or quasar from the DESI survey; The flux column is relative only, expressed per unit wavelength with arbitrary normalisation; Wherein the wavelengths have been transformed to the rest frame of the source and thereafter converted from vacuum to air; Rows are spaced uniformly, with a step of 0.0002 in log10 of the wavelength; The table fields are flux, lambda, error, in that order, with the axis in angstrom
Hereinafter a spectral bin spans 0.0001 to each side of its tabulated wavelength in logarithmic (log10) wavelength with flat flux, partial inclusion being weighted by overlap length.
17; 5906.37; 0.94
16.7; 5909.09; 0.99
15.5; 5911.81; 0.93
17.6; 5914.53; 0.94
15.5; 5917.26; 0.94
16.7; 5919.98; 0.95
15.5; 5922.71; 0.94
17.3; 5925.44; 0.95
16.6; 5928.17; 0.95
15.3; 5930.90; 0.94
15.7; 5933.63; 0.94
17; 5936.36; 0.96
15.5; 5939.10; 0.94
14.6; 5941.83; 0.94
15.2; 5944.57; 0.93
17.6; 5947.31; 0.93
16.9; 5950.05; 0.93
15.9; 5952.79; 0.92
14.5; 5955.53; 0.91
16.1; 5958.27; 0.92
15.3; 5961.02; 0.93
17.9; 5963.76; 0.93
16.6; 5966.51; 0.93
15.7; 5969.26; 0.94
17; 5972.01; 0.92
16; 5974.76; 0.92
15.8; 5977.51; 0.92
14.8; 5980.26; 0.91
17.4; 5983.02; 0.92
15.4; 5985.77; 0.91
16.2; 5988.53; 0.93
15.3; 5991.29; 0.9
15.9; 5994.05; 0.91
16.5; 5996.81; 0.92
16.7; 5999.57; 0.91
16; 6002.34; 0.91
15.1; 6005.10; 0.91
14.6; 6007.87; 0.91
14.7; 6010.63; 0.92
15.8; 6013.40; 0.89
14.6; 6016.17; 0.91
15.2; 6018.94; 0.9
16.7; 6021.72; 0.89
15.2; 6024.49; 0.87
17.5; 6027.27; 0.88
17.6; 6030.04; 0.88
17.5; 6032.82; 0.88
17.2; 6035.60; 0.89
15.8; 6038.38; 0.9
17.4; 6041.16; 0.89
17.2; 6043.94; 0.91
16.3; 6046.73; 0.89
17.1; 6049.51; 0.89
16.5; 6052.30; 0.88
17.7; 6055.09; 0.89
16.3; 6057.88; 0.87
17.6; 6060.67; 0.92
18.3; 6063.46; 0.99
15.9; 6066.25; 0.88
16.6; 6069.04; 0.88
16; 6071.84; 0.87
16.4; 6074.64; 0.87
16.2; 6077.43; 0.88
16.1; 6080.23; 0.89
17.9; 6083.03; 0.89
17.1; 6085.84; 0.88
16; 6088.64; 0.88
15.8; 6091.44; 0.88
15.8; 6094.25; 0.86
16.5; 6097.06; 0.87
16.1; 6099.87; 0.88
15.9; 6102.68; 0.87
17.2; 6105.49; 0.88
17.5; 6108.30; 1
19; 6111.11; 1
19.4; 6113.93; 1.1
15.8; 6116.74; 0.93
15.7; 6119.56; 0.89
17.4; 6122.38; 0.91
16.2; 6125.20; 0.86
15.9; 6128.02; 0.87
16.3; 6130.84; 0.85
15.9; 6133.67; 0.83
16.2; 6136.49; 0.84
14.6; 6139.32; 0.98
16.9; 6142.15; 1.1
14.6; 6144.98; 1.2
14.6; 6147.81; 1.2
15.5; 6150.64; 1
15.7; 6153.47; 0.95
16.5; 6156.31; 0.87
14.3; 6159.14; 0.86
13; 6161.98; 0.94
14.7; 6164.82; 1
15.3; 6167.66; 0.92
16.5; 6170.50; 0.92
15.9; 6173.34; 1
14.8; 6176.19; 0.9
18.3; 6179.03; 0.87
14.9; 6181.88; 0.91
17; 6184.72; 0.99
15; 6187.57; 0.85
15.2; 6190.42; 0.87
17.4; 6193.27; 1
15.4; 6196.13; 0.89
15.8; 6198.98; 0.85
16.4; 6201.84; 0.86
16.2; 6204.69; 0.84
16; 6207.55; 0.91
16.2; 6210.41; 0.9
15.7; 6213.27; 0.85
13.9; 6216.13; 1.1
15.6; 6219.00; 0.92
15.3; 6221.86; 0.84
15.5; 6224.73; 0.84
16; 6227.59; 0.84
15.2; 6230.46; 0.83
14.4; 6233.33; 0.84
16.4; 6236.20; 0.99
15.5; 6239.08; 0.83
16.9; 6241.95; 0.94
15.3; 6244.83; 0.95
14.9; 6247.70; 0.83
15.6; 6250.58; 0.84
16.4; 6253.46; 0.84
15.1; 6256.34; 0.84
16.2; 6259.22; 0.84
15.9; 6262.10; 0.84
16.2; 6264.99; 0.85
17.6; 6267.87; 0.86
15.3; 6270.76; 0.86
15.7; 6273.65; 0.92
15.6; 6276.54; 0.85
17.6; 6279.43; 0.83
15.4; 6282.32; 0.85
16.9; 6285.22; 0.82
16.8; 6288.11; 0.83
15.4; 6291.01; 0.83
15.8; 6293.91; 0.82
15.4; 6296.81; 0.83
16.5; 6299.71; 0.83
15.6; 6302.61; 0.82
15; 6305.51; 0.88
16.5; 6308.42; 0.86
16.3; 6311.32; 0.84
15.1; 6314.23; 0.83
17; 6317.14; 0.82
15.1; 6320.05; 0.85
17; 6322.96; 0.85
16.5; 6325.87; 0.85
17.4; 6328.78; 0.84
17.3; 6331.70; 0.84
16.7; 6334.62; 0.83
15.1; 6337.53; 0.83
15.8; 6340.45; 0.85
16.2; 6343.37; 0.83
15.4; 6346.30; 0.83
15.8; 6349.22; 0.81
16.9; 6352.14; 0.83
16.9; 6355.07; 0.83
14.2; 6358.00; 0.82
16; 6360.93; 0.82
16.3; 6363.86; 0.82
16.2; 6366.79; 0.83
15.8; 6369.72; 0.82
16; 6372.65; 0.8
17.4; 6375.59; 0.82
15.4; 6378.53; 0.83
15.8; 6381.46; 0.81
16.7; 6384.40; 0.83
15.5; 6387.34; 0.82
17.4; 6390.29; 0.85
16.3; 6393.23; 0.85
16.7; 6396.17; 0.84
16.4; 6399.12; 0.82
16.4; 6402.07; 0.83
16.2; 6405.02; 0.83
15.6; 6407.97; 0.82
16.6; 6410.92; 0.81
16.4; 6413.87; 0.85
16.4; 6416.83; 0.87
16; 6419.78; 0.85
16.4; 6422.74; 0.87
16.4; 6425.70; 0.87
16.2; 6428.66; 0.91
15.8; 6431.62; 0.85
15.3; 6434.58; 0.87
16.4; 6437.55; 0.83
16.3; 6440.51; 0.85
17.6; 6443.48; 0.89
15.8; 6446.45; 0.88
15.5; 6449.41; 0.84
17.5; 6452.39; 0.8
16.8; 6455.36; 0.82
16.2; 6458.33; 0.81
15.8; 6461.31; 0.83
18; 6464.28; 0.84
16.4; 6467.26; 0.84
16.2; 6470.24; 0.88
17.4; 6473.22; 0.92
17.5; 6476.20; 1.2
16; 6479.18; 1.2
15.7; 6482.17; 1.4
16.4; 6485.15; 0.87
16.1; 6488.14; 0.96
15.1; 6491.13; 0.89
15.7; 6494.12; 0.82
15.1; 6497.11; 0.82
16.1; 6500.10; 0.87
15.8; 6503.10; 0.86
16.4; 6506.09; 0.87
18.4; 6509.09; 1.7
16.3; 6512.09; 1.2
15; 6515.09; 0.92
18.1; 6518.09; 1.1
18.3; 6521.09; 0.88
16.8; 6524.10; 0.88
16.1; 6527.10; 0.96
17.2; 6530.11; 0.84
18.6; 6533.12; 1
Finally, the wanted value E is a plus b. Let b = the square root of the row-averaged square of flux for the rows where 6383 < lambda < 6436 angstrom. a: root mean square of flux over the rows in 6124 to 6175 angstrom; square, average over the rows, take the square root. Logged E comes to 31.78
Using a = 15.51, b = 16.3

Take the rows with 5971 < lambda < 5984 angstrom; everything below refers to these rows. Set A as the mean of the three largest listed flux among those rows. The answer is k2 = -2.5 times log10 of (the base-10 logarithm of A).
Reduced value -0.221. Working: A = 16.8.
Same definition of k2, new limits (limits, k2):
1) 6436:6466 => -0.241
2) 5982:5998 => -0.218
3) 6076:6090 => -0.227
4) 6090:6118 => -0.260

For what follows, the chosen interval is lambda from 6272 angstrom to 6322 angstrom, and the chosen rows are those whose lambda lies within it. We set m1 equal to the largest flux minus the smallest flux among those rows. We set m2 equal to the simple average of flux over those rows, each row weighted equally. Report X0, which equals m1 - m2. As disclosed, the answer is -13.4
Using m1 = 2.6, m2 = 16.0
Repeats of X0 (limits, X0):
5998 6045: -13.2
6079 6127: -13.1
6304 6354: -13.8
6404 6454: -14.0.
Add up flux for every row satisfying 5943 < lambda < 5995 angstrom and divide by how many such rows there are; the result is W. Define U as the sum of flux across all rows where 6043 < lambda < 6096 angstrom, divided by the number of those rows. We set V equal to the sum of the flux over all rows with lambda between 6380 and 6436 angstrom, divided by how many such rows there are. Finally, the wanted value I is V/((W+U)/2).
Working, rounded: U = 16.7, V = 16.24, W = 16.1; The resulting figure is 0.99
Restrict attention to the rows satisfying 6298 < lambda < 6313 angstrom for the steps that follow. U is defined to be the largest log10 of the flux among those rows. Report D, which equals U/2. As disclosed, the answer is 0.609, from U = 1.217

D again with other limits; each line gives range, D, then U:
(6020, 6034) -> 0.623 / 1.246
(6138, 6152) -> 0.614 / 1.228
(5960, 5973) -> 0.626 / 1.253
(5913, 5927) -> 0.623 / 1.246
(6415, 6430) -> 0.607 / 1.215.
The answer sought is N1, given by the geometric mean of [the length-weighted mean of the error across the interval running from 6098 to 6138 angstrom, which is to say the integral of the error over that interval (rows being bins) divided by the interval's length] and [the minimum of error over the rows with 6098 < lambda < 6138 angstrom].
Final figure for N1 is 0.868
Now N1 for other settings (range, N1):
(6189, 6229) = 0.866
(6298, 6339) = 0.830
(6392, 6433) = 0.829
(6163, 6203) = 0.883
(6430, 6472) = 0.823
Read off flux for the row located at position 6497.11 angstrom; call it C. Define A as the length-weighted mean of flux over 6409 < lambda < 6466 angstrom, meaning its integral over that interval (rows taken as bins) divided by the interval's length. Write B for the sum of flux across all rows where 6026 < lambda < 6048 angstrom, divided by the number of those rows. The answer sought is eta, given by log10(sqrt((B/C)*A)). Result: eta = 0.634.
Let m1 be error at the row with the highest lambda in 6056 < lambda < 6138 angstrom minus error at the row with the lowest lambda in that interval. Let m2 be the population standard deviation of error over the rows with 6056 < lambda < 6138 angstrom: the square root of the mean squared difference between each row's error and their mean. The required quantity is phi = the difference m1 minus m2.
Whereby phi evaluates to -0.09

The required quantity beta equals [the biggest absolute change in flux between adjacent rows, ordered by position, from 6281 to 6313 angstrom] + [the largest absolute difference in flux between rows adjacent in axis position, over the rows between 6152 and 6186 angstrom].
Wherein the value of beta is 5.0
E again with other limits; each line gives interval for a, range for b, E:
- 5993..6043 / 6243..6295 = 32.15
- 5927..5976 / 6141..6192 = 31.63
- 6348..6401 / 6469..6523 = 32.68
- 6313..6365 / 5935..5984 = 32.31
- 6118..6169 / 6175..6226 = 31.39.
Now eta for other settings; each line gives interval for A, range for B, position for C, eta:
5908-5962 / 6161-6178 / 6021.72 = 0.580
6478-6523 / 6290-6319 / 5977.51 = 0.607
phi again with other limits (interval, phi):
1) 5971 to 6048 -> -0.05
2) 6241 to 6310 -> -0.12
